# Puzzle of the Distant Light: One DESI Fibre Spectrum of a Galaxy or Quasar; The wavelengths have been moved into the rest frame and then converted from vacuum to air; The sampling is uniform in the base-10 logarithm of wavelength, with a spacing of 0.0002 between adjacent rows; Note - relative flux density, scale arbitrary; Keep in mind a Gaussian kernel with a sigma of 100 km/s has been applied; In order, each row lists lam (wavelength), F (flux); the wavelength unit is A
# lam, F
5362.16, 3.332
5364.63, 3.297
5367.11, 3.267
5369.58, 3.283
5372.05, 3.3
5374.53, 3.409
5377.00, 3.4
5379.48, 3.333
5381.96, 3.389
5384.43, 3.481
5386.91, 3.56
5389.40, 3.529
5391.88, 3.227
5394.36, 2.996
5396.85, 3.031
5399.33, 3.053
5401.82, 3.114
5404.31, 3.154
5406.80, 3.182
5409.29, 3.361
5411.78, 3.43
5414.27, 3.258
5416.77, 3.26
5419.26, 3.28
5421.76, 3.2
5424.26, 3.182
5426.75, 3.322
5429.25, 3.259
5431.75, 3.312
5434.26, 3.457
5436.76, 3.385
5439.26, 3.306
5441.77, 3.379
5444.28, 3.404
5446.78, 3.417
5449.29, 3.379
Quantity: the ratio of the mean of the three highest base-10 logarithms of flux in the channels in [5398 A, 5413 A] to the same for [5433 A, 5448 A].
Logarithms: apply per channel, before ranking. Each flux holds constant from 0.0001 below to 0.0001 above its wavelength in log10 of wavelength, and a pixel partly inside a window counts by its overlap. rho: 0.98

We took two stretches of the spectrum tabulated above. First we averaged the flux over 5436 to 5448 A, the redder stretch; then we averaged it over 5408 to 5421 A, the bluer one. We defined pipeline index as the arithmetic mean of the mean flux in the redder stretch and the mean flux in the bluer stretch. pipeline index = 3.35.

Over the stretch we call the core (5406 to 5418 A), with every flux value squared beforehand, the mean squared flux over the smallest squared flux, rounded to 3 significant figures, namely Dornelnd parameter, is 1.08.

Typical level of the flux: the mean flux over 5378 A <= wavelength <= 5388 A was 3.44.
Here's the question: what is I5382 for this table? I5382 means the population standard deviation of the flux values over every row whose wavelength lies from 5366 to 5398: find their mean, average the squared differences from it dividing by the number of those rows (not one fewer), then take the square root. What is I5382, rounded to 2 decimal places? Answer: 0.16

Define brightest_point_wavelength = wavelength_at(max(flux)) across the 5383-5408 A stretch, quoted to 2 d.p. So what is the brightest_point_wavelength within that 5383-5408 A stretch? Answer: 5386.91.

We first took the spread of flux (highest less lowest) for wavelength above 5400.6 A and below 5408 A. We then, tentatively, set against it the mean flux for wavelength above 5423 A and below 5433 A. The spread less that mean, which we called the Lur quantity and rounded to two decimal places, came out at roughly -3.20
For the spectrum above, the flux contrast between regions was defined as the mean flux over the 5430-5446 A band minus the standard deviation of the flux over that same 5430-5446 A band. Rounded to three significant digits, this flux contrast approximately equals 3.32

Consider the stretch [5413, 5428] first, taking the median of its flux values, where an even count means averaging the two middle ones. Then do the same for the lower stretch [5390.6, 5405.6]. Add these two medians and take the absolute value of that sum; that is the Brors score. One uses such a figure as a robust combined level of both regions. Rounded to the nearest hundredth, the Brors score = 6.34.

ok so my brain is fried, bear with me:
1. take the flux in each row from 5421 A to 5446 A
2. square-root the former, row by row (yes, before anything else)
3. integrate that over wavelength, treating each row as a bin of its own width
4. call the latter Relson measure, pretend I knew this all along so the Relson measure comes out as 45.6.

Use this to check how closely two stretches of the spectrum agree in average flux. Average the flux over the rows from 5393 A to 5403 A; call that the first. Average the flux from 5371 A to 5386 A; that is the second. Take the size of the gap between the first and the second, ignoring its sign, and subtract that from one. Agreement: 0.66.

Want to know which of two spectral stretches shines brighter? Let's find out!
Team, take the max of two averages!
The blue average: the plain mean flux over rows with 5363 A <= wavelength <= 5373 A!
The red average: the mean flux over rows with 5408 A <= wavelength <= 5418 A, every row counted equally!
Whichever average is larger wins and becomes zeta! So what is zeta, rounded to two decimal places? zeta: 3.33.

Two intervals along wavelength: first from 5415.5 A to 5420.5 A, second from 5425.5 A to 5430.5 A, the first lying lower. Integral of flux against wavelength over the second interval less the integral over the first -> 0.13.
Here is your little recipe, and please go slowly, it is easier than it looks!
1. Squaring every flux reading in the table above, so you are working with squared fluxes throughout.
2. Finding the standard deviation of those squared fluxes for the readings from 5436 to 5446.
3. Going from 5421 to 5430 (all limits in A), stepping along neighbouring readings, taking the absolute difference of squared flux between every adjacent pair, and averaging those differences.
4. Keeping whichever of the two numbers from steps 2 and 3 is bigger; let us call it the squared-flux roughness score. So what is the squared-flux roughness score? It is 0.48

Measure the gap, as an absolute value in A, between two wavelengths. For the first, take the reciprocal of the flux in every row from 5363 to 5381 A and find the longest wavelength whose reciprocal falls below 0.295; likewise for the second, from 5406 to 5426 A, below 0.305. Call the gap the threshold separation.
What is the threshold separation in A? 42.3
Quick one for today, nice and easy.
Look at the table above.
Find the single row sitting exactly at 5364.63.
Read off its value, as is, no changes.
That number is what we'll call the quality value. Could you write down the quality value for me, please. 3.297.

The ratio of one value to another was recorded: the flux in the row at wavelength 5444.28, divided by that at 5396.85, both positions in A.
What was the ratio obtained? 1.12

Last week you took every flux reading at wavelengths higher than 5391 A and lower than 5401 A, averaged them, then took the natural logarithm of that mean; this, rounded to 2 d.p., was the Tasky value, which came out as 1.12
